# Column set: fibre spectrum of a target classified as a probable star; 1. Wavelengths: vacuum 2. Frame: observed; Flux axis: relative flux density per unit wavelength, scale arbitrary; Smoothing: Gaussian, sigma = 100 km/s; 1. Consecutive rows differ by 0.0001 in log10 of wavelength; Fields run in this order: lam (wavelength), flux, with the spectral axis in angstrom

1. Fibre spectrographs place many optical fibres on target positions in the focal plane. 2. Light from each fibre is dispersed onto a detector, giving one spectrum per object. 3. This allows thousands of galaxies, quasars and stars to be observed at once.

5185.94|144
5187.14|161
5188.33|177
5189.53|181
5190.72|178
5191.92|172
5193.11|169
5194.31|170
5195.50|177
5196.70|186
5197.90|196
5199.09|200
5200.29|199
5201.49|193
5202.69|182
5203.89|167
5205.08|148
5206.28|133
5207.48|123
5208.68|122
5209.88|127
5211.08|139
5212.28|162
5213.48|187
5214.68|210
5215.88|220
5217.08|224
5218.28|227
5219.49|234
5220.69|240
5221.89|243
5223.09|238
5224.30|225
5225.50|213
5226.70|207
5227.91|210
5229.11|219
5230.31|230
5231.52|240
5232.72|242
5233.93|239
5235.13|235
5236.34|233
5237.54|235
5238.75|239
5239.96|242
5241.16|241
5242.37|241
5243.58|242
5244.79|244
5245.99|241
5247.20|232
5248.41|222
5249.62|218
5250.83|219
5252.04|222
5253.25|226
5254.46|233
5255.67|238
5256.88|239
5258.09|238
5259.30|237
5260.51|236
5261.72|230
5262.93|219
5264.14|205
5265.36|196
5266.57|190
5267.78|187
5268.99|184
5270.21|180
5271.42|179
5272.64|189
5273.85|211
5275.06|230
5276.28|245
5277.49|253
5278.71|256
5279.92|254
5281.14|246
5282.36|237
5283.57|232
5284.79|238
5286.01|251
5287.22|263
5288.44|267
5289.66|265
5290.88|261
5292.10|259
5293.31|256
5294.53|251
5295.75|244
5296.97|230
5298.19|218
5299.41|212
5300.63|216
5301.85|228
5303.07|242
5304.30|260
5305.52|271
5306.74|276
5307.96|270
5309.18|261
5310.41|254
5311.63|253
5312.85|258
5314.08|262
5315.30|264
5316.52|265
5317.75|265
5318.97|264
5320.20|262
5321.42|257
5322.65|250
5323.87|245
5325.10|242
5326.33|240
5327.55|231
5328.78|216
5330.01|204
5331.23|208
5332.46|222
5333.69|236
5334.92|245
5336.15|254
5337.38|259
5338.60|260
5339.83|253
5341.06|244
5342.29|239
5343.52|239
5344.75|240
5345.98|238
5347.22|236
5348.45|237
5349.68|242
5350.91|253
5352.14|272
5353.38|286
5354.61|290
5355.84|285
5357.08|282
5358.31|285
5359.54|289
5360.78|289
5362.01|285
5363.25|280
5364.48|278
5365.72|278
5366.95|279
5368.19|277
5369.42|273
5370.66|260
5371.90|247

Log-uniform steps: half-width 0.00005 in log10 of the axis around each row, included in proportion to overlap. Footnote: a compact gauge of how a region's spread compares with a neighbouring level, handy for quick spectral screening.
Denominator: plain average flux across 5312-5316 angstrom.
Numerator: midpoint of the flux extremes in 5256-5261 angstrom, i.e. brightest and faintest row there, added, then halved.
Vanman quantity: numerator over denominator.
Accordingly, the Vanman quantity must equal 0.91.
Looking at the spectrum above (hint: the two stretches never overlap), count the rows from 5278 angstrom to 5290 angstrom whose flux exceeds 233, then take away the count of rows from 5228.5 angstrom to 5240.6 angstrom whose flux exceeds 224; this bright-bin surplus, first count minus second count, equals 0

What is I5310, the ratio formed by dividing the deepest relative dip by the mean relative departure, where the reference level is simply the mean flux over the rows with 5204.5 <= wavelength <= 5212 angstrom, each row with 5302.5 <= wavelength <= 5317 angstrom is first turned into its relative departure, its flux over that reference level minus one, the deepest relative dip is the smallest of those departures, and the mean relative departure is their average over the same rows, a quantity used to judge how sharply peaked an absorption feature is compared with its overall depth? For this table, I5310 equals 0.85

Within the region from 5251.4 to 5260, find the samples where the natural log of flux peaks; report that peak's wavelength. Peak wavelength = 5256.88 angstrom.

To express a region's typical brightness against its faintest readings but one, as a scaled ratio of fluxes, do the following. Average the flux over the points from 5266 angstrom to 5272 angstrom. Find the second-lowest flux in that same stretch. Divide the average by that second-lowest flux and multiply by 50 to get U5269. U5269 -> 51.1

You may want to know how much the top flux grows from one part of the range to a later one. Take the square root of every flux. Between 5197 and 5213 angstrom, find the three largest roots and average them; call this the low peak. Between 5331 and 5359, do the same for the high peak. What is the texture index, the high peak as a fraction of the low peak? 1.20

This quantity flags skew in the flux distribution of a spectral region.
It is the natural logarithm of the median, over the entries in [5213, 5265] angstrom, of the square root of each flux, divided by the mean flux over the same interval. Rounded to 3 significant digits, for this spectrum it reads -2.71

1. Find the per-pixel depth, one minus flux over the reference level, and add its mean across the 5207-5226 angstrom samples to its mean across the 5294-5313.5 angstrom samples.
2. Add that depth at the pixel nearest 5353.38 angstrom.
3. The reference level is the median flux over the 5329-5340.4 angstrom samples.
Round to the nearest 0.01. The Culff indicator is 0.03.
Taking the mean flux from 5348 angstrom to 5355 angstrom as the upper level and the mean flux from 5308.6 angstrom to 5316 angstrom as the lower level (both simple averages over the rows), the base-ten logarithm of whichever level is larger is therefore 2.42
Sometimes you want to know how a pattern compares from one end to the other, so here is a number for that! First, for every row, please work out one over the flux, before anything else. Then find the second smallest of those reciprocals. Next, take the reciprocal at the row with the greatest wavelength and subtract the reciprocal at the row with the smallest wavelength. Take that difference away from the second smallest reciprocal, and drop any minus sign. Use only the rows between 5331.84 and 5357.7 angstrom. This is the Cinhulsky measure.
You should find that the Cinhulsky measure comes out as 0.0045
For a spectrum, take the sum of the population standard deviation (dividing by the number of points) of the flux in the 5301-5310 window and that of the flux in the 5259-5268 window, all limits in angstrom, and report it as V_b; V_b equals 35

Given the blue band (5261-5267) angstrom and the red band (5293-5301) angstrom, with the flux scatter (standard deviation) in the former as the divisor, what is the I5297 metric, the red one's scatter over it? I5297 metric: 1.1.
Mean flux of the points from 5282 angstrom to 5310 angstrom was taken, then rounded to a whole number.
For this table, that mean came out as 248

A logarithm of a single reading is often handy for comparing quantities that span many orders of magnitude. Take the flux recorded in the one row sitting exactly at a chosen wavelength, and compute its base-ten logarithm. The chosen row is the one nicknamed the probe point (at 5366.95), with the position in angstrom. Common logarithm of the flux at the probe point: 2.45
